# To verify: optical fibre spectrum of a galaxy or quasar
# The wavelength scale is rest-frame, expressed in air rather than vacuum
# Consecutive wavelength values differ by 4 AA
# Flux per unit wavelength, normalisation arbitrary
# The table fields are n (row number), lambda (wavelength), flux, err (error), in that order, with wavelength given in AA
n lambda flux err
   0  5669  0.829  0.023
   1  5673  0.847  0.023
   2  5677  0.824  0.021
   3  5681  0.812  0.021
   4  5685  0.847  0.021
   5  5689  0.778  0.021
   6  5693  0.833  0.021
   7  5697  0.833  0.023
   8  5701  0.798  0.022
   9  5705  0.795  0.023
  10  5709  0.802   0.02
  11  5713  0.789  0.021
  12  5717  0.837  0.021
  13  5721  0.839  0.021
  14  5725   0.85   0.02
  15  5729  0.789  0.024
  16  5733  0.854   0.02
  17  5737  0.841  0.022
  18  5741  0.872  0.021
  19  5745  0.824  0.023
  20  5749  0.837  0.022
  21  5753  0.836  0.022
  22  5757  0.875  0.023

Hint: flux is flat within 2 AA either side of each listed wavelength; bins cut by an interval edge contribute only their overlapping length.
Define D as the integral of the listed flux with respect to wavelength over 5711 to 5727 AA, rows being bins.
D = 13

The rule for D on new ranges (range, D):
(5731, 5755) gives 20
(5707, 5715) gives 6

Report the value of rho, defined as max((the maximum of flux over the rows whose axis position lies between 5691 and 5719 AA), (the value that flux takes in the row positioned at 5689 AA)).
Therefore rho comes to 0.837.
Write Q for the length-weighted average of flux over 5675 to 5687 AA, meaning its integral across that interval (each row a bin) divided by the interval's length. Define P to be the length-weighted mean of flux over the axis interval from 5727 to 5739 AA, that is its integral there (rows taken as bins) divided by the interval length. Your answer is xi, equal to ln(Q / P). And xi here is 0.00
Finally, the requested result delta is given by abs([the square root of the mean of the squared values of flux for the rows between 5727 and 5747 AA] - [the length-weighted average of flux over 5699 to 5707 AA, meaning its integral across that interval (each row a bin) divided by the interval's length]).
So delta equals 0.0400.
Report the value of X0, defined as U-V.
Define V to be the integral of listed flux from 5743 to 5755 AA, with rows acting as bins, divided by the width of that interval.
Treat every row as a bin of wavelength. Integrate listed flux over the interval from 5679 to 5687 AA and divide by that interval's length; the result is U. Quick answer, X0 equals -0.003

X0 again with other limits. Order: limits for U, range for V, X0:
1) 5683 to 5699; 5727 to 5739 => -0.005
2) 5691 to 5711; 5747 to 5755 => -0.024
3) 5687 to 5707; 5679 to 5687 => -0.022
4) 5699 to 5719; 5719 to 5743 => -0.037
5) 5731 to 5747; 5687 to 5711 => 0.041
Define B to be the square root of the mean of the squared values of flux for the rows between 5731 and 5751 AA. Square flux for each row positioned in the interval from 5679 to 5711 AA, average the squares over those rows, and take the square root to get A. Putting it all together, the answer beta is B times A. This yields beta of 0.687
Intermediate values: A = 0.81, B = 0.846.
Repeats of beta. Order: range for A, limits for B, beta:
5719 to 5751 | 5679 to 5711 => 0.681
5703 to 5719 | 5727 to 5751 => 0.674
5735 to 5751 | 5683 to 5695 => 0.692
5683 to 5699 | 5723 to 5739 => 0.686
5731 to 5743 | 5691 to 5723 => 0.698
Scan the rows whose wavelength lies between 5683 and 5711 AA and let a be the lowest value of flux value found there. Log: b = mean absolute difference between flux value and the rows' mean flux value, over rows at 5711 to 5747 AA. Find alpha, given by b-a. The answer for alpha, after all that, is -0.757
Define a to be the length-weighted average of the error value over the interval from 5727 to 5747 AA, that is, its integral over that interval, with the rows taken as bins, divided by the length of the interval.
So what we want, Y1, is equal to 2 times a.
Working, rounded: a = 0.0220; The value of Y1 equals 0.0440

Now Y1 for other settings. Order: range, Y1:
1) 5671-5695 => 0.0427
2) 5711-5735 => 0.0423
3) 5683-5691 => 0.0420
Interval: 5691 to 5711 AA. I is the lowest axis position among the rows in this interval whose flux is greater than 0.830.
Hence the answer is 5693 AA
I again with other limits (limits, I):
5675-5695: 5685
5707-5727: 5717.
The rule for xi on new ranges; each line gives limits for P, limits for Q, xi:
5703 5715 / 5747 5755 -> 0.05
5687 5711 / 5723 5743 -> 0.04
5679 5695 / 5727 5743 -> 0.03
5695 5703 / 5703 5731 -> 0.00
